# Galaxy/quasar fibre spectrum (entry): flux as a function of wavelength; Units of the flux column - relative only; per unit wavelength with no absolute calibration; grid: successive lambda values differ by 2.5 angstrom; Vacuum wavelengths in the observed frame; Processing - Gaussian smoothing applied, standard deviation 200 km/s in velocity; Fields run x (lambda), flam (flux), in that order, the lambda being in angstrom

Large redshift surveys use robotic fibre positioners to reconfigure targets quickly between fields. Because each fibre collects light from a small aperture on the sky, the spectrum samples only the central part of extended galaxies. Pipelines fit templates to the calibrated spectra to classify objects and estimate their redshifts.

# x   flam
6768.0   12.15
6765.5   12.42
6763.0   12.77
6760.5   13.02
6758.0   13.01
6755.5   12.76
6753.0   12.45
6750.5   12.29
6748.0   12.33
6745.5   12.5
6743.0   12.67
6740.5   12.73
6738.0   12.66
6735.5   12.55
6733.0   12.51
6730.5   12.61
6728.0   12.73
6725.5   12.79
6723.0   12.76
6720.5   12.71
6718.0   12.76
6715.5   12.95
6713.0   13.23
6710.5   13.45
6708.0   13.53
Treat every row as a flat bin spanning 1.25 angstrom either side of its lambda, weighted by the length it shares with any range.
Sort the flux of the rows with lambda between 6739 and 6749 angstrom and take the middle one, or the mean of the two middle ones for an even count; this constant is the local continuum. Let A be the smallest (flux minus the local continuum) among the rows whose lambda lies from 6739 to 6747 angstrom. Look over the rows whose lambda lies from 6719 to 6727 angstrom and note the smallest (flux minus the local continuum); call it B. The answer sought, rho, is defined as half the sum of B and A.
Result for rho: 0.02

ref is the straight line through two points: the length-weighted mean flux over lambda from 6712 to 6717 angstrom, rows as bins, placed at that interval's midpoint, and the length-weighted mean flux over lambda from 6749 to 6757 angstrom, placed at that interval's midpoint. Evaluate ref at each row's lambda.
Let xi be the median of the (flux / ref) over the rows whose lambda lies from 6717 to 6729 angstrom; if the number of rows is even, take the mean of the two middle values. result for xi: 0.986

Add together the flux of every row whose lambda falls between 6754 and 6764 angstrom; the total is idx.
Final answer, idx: 51.6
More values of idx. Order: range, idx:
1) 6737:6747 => 50.6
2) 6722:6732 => 50.9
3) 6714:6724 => 51.2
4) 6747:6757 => 49.8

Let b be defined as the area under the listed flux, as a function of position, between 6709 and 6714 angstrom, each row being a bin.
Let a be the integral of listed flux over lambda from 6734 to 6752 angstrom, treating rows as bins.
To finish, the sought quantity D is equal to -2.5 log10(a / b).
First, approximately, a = 226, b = 67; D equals -1.32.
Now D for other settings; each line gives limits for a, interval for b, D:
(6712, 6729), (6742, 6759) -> -0.02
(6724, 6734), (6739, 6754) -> 0.43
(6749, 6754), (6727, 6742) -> 1.22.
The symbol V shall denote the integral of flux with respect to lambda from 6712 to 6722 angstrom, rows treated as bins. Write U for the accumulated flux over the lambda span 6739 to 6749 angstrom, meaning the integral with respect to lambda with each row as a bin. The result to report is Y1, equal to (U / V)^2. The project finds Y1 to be 0.95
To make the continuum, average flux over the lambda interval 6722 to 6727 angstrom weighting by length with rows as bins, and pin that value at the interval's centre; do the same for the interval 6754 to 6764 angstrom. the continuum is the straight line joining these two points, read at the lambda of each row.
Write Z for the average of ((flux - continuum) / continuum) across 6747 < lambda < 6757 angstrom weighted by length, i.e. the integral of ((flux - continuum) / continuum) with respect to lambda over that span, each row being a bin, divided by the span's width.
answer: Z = -0.030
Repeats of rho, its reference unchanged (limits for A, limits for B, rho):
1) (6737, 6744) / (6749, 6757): -0.11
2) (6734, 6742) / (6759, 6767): -0.10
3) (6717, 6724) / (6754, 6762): 0.15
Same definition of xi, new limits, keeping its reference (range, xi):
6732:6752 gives 0.987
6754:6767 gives 1.033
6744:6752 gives 0.980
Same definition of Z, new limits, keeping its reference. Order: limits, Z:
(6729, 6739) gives -0.017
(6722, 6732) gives -0.005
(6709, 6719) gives 0.030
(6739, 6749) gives -0.021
